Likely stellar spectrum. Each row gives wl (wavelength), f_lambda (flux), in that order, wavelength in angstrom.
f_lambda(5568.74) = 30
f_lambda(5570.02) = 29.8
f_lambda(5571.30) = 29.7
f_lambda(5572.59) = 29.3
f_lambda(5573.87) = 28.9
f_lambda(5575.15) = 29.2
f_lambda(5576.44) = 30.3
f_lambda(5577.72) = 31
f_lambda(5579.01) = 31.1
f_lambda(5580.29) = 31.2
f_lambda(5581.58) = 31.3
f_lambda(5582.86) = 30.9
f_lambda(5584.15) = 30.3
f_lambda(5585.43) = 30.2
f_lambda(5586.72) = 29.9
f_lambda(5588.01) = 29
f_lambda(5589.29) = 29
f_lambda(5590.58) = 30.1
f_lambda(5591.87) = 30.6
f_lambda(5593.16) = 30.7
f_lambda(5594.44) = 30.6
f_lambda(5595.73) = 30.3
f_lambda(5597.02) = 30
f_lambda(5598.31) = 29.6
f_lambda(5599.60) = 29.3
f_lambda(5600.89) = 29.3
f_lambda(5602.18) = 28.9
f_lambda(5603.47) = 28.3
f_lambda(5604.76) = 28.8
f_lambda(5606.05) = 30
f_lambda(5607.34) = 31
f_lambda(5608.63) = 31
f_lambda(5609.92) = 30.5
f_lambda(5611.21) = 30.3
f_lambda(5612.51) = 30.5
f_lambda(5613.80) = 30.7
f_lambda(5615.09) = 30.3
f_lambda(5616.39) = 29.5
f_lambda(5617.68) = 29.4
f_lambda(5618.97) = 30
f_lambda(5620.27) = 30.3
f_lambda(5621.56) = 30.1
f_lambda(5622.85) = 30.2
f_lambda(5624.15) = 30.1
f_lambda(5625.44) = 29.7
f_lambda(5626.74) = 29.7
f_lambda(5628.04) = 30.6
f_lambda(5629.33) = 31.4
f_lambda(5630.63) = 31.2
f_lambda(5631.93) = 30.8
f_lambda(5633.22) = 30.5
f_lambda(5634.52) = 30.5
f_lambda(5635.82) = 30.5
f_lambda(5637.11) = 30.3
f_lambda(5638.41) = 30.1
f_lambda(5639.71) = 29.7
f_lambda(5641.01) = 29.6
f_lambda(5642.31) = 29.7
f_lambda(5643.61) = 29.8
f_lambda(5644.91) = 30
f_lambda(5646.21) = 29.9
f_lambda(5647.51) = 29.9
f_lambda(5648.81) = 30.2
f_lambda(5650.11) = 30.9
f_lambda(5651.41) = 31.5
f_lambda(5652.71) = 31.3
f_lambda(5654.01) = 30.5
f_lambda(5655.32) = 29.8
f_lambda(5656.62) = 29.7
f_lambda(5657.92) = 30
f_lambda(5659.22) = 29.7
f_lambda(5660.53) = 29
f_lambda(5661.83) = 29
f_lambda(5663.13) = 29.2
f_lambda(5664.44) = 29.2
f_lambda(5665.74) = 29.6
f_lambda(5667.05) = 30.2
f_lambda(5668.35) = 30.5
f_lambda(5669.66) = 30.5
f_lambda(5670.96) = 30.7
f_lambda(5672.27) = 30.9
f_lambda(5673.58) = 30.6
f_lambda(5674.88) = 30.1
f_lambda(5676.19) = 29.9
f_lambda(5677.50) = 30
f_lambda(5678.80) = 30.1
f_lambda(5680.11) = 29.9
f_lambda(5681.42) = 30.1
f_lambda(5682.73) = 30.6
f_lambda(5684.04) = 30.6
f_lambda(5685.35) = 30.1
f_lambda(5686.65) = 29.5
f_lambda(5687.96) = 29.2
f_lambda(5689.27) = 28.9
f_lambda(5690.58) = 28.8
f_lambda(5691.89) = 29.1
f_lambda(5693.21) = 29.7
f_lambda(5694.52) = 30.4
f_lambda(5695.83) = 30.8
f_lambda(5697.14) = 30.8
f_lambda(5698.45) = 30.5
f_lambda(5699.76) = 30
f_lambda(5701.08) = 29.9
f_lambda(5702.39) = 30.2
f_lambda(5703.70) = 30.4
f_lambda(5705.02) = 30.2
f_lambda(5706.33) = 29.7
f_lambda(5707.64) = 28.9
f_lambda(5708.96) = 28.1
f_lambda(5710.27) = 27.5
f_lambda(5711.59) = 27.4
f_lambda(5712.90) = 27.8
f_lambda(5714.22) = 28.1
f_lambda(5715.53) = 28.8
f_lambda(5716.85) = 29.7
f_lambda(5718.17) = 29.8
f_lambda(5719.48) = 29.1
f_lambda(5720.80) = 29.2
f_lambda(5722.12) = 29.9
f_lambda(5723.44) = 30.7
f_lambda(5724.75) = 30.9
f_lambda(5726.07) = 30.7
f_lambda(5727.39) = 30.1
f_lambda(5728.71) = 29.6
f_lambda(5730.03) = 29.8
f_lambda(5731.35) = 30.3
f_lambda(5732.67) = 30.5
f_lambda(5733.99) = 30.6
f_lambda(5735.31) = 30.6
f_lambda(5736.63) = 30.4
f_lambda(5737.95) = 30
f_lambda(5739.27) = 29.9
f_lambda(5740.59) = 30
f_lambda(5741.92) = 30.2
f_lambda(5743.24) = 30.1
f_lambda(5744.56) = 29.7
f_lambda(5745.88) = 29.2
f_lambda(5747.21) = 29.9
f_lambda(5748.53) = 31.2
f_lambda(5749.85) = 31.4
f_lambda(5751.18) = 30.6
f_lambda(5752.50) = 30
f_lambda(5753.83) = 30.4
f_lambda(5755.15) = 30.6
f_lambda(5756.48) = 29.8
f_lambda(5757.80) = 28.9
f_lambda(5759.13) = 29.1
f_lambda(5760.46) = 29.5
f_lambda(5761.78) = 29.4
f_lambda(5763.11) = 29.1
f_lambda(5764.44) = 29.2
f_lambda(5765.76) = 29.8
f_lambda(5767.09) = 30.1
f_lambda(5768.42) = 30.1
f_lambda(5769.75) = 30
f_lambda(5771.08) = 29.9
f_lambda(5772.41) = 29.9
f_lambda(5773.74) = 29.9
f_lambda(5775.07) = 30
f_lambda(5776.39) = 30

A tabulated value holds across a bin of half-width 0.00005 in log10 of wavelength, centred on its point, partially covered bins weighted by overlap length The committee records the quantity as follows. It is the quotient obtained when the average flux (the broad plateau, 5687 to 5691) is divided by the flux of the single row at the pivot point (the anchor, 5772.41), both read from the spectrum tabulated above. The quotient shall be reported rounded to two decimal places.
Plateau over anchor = 0.97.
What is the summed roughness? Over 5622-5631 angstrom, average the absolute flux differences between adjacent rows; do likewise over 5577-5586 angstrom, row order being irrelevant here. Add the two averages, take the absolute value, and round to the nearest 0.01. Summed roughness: 0.63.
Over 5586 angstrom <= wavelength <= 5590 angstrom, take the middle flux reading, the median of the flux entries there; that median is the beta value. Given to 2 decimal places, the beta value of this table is 29.00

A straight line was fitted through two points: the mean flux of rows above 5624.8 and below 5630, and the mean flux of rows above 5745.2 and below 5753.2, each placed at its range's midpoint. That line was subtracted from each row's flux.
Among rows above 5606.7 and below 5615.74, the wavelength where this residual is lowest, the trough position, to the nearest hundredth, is 5615.09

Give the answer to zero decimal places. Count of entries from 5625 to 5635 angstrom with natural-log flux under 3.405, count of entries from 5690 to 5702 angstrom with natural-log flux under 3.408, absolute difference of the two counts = 3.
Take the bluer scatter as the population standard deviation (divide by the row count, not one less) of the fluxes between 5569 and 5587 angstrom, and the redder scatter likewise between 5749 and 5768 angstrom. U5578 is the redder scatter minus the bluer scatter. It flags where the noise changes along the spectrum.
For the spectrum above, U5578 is -0.1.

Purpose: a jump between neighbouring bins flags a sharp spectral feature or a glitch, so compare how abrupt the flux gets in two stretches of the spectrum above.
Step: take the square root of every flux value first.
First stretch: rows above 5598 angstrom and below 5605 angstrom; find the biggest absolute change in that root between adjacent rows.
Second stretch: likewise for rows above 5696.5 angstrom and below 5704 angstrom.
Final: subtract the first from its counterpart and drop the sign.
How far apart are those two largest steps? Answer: 0.011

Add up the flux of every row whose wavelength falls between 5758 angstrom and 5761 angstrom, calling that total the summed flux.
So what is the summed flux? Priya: 59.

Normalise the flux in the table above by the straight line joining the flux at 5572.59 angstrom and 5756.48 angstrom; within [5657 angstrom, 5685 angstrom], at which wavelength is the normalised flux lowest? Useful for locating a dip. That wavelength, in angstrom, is 5661.83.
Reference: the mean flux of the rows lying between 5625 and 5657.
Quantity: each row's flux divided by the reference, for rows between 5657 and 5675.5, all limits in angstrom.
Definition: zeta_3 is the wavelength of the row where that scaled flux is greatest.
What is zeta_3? 5672.27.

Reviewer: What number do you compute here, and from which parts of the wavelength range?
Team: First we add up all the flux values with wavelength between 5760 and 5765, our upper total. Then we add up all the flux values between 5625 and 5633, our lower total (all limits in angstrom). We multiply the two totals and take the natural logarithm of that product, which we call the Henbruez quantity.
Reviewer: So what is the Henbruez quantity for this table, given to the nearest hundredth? 9.98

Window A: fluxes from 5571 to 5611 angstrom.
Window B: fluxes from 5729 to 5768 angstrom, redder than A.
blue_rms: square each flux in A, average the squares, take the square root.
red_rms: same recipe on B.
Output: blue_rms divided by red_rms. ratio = 1.00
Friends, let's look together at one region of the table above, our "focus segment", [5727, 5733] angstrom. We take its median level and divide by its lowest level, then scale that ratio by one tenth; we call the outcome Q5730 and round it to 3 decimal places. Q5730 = 0.102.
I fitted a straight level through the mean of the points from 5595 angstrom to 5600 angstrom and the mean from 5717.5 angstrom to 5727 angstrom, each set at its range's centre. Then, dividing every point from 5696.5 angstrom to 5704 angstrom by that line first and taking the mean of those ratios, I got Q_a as 1.010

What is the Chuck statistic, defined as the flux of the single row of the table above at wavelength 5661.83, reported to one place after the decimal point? 29.0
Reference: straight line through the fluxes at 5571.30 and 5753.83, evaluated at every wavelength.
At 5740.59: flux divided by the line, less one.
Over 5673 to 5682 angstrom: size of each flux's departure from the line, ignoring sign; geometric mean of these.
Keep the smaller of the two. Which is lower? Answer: -0.012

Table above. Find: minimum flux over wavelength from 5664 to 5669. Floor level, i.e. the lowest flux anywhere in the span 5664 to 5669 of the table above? 29.2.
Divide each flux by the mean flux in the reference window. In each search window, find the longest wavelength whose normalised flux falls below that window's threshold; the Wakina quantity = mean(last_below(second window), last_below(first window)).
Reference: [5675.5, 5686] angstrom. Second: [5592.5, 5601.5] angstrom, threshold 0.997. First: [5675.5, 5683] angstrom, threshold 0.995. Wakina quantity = 5640.5 angstrom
